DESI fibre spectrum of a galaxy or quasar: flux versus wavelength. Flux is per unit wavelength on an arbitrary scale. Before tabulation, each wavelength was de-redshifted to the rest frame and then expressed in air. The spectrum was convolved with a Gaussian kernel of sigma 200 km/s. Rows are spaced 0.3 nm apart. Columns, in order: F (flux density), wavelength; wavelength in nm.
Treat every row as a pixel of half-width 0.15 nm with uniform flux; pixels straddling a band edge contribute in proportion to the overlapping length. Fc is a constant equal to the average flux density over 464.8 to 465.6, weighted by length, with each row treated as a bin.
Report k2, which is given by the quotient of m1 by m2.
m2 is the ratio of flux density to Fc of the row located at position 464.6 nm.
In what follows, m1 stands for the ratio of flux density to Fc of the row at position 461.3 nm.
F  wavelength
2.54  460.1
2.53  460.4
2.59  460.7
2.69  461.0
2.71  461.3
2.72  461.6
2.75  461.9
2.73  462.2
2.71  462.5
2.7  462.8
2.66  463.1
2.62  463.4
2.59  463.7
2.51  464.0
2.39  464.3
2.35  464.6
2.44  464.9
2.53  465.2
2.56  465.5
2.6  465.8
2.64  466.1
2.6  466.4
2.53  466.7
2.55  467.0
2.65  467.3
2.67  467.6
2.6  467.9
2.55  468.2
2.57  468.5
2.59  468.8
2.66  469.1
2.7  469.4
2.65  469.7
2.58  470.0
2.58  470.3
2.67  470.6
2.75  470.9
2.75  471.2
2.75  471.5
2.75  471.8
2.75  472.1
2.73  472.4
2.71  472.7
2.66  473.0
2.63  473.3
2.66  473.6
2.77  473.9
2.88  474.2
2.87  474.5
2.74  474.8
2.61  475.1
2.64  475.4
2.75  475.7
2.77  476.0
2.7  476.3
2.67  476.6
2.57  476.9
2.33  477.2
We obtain 1.15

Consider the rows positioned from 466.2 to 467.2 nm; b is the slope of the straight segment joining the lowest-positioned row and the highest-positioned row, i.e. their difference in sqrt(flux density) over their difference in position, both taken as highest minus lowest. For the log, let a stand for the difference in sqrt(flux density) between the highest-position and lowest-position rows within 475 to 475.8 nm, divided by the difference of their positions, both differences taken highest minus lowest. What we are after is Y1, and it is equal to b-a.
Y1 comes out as -0.10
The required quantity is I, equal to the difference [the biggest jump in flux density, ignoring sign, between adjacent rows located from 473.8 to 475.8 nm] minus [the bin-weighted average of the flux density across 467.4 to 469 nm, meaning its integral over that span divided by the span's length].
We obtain -2.47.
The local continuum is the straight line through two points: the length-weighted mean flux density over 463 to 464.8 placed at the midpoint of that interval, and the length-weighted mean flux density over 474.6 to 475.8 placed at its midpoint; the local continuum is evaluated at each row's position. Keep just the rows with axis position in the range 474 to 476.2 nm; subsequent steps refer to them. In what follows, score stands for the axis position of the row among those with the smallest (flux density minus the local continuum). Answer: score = 475.1 nm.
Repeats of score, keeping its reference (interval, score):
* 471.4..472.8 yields 472.7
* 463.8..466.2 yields 464.6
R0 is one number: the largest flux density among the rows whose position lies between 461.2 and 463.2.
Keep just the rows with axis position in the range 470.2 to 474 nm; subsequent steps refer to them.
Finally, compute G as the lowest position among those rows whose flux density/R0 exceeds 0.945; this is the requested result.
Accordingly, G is 470.6 nm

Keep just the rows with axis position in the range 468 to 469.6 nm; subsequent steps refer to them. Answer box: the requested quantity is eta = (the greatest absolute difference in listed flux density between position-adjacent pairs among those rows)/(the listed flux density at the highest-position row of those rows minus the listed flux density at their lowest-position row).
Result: 0.5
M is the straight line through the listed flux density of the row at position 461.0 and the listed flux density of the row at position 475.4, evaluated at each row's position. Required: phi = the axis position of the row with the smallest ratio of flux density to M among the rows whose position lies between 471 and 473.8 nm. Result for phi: 473.3 nm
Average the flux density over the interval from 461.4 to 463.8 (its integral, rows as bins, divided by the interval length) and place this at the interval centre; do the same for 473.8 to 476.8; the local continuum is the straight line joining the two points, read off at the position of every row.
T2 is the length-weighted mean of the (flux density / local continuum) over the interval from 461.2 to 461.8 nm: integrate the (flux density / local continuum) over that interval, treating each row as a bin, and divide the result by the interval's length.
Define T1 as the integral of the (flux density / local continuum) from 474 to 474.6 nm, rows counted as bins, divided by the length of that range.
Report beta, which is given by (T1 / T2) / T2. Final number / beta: 1.02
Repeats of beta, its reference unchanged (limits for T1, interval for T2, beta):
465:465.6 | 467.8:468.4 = 1.04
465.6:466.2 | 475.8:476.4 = 0.97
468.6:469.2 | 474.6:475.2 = 0.99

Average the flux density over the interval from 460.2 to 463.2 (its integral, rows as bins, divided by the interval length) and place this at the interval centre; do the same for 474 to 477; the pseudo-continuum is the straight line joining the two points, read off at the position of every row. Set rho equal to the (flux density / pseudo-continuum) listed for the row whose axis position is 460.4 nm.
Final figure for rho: 0.95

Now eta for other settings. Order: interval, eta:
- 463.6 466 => 12.0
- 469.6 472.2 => 0.9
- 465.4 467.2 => -7.0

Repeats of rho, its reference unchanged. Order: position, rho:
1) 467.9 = 0.96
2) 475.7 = 1.01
